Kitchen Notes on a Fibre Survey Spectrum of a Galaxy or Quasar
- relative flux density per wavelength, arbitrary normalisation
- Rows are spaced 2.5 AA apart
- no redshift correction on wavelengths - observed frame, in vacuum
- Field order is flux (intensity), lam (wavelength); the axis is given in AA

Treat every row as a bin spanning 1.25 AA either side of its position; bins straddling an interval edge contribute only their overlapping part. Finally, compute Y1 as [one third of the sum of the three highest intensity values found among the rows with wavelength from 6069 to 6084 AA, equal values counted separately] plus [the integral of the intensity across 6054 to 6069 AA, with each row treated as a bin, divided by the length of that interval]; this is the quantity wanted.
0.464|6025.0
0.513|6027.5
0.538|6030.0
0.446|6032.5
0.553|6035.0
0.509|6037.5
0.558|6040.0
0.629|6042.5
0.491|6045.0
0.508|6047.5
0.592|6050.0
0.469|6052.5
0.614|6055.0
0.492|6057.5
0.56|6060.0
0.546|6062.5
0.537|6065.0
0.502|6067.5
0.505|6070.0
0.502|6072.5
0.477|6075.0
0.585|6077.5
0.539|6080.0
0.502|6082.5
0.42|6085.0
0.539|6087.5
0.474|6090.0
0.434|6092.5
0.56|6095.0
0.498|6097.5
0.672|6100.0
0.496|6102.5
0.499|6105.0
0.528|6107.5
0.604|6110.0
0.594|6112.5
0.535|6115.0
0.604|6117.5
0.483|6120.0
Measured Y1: 1.08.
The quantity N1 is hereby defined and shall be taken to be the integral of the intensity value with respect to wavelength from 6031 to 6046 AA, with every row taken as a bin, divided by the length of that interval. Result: 0.53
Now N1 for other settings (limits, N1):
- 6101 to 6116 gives 0.54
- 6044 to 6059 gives 0.53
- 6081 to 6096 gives 0.49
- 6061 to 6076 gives 0.51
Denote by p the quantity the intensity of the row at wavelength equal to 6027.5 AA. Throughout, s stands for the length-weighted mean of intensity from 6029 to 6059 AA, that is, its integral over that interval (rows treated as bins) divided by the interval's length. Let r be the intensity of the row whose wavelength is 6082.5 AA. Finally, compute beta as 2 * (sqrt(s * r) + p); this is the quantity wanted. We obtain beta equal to 2.06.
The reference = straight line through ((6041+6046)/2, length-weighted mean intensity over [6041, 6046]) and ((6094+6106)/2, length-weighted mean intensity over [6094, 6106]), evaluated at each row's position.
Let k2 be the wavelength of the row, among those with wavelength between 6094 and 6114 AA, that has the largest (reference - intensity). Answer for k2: 6102.5 AA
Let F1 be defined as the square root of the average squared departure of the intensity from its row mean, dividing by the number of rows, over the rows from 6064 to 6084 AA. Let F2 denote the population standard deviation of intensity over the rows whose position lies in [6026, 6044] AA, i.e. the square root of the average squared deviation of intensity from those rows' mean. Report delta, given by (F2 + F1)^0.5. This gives 0.288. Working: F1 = 0.031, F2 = 0.052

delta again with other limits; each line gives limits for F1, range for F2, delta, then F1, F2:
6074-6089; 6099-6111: 0.348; 0.053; 0.068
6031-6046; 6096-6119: 0.341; 0.058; 0.059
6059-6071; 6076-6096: 0.281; 0.023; 0.056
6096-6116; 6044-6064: 0.330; 0.060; 0.049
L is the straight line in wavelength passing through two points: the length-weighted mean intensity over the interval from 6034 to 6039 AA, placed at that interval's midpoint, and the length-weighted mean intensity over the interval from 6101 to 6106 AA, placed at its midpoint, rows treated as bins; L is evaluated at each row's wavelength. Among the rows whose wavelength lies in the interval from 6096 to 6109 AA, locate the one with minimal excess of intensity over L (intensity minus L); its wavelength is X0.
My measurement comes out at 6102.5 AA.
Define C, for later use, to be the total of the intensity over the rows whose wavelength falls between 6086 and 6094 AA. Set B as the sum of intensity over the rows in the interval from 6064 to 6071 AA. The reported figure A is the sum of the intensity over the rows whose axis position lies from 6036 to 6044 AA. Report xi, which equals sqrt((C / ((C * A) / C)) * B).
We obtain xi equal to 1.15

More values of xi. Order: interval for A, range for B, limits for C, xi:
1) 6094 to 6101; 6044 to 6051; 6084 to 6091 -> 1.15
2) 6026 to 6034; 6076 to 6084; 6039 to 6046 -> 1.35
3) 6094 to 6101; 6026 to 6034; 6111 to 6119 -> 1.22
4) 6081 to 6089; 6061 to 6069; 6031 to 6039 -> 1.28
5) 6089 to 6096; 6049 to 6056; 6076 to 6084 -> 1.36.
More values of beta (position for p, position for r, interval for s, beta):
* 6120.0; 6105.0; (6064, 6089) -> 1.98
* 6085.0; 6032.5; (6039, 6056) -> 1.83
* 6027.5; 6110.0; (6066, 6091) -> 2.13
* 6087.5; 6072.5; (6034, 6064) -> 2.12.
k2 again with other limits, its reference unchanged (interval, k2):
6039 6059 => 6052.5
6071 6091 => 6085.0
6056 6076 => 6075.0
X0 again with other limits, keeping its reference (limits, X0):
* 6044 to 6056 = 6052.5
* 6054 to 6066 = 6057.5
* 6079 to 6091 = 6085.0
